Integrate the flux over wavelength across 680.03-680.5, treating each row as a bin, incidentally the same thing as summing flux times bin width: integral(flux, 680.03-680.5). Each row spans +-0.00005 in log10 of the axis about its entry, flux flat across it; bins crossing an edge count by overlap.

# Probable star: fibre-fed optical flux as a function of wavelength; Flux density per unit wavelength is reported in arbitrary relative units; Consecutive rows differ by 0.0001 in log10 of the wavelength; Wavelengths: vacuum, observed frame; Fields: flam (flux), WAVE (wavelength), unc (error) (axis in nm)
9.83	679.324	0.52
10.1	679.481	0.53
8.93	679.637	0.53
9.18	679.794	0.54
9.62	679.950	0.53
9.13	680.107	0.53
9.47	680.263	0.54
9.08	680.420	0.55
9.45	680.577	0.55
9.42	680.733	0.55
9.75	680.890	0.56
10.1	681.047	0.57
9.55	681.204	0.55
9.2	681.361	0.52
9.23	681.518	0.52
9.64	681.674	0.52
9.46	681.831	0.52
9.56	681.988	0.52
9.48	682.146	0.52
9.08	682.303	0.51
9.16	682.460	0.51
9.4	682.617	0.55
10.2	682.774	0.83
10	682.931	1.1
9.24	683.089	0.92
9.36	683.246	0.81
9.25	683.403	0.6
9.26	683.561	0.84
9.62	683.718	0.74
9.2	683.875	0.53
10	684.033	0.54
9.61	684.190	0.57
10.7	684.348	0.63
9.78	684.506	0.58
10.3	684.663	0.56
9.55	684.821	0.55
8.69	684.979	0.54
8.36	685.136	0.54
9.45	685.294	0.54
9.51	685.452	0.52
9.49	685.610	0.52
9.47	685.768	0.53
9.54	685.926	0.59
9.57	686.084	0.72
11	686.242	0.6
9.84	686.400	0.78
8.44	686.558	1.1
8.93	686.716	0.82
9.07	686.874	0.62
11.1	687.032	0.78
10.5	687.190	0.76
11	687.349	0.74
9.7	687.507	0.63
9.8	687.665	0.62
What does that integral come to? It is 4.3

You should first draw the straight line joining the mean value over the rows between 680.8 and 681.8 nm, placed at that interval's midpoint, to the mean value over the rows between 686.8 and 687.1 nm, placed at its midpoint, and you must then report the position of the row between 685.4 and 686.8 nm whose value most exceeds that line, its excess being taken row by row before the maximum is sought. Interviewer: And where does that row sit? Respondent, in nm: 686.242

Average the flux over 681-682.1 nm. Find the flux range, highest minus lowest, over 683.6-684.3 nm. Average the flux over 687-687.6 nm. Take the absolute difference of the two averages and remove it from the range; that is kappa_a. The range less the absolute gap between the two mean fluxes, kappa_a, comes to -0.2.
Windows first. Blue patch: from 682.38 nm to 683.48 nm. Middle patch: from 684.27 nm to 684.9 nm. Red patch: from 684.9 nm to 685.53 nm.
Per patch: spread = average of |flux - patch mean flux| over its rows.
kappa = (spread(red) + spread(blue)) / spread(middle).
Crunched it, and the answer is 1.9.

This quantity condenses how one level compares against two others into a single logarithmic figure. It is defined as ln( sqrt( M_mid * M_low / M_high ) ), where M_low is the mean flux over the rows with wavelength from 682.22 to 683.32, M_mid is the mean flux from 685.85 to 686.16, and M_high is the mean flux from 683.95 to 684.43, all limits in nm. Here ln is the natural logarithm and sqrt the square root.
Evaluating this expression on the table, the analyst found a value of 1.10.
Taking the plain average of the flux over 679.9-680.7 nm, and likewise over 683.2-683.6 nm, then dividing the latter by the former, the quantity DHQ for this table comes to 0.99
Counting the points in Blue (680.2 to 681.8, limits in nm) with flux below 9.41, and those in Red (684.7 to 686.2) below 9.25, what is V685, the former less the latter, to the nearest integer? 1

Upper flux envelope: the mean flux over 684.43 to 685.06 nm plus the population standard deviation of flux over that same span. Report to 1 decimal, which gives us 10.2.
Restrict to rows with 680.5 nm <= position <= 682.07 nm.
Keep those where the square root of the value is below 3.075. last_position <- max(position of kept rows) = 681.518 nm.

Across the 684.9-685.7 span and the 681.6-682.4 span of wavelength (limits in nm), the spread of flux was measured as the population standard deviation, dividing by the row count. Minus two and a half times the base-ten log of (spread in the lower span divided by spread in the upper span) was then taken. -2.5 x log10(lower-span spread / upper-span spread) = 1.0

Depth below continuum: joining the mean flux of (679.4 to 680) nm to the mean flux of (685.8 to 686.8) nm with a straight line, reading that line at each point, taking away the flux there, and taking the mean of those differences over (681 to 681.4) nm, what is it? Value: -0.1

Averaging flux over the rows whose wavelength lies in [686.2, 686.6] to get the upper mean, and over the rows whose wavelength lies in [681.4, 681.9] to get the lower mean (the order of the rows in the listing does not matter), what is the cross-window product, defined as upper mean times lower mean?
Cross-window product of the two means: 92.2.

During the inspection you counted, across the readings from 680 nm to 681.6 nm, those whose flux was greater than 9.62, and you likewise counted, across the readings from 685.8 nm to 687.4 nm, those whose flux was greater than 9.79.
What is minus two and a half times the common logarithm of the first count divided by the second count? 1.0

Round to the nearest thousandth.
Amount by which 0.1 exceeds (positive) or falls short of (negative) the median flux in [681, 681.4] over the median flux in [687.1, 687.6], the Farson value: -0.810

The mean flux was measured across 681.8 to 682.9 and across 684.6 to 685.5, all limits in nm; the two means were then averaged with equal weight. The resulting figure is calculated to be 9.39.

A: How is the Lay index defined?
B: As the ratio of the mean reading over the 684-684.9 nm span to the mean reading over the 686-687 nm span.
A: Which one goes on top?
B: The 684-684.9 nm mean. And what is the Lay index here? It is 1.05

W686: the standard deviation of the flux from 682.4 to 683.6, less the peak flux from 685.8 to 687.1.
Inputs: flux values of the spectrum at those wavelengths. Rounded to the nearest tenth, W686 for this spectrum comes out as -10.7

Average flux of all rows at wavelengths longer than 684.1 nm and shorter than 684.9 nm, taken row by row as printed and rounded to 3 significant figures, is 9.99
